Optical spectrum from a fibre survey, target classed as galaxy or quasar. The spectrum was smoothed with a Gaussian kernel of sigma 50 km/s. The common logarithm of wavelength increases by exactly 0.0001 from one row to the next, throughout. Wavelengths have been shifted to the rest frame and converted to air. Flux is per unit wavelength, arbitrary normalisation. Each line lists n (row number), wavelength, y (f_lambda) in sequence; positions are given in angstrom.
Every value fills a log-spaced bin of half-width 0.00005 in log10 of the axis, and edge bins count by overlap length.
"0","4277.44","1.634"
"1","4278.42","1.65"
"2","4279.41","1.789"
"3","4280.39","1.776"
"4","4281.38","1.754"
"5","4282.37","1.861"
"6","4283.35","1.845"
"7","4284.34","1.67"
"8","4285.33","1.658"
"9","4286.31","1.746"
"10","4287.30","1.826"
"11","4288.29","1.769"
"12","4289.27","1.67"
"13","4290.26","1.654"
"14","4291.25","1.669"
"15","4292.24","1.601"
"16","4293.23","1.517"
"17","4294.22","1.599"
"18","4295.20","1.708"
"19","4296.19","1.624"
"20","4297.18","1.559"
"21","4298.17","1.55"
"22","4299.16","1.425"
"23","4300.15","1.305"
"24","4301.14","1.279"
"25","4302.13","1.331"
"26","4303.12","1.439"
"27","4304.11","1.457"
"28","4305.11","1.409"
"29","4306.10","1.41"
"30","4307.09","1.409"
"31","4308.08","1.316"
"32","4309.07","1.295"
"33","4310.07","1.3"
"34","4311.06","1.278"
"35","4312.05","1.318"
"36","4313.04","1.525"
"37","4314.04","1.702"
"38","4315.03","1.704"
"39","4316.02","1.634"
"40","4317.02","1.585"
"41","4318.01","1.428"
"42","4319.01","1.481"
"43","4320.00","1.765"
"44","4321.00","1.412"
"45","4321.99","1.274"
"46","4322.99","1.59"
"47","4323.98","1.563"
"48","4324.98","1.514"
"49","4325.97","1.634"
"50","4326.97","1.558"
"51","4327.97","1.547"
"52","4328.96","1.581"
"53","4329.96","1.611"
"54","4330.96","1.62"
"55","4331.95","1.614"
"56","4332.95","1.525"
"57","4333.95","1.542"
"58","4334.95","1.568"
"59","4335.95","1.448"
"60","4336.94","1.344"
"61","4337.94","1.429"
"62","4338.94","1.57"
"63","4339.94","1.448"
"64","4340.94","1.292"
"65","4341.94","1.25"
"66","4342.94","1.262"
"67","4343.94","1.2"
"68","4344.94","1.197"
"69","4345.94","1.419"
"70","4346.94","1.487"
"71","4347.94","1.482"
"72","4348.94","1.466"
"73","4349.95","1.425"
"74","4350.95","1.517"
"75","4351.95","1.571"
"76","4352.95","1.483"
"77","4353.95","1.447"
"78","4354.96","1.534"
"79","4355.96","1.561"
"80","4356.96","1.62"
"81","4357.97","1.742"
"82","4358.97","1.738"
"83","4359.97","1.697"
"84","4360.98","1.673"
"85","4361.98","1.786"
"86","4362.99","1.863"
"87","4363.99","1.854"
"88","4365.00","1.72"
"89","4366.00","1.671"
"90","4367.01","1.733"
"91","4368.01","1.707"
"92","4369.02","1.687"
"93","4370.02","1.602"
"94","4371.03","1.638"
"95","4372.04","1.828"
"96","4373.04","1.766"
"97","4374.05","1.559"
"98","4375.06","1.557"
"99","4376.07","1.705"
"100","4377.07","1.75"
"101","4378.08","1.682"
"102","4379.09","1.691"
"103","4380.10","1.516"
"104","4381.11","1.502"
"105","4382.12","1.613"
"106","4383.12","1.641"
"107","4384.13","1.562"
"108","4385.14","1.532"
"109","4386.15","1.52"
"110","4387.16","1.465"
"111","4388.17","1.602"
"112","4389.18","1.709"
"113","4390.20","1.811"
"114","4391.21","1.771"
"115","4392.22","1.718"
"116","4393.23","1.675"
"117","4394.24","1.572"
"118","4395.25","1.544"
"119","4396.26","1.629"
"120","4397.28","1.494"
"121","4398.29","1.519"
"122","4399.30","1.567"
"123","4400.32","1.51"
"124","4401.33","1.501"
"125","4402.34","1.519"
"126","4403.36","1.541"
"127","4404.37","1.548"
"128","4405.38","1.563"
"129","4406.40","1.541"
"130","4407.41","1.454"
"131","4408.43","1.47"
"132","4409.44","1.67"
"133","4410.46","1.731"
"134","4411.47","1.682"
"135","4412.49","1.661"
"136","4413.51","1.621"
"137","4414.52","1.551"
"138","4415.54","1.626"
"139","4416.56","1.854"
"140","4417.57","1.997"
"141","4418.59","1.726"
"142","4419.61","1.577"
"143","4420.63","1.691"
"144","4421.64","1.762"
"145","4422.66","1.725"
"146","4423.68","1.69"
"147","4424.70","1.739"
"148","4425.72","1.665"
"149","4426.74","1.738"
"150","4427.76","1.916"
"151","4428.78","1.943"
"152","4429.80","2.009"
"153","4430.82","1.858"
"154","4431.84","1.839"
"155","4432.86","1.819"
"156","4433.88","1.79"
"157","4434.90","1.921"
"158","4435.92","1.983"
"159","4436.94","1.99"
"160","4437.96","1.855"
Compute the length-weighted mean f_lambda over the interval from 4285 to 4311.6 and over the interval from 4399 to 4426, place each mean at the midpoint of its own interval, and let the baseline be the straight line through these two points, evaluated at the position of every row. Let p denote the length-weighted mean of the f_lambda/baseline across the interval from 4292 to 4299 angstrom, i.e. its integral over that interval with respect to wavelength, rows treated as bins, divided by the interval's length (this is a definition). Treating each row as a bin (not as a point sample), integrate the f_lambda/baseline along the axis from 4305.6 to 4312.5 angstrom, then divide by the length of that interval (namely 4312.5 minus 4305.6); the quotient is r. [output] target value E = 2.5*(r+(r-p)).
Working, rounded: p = 1.05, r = 0.88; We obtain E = 1.75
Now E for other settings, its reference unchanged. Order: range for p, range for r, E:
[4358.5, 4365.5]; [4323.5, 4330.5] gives 2.31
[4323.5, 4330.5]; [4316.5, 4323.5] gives 2.36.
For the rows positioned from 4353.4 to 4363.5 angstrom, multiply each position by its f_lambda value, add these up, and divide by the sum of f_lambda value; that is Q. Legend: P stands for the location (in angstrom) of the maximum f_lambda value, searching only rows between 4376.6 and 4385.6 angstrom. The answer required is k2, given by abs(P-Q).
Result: 18.4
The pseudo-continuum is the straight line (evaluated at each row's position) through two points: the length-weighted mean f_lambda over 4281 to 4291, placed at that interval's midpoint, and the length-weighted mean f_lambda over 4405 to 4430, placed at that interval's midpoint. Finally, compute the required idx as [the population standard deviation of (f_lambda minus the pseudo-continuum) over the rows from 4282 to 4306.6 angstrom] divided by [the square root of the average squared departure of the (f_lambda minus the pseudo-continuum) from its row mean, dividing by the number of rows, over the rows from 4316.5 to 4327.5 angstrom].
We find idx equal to 1.3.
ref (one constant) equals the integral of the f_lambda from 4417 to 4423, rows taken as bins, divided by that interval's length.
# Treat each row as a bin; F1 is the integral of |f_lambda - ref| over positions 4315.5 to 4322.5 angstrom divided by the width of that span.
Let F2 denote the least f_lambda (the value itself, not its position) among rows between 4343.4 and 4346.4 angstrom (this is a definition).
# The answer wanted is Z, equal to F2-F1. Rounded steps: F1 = 0.24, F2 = 1.197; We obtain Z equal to 1.0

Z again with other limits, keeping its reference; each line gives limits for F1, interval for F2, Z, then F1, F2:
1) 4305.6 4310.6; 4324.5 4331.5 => 1.1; 0.40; 1.514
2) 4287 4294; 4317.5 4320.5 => 1.3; 0.11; 1.428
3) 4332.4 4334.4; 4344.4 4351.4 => 1.0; 0.21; 1.197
